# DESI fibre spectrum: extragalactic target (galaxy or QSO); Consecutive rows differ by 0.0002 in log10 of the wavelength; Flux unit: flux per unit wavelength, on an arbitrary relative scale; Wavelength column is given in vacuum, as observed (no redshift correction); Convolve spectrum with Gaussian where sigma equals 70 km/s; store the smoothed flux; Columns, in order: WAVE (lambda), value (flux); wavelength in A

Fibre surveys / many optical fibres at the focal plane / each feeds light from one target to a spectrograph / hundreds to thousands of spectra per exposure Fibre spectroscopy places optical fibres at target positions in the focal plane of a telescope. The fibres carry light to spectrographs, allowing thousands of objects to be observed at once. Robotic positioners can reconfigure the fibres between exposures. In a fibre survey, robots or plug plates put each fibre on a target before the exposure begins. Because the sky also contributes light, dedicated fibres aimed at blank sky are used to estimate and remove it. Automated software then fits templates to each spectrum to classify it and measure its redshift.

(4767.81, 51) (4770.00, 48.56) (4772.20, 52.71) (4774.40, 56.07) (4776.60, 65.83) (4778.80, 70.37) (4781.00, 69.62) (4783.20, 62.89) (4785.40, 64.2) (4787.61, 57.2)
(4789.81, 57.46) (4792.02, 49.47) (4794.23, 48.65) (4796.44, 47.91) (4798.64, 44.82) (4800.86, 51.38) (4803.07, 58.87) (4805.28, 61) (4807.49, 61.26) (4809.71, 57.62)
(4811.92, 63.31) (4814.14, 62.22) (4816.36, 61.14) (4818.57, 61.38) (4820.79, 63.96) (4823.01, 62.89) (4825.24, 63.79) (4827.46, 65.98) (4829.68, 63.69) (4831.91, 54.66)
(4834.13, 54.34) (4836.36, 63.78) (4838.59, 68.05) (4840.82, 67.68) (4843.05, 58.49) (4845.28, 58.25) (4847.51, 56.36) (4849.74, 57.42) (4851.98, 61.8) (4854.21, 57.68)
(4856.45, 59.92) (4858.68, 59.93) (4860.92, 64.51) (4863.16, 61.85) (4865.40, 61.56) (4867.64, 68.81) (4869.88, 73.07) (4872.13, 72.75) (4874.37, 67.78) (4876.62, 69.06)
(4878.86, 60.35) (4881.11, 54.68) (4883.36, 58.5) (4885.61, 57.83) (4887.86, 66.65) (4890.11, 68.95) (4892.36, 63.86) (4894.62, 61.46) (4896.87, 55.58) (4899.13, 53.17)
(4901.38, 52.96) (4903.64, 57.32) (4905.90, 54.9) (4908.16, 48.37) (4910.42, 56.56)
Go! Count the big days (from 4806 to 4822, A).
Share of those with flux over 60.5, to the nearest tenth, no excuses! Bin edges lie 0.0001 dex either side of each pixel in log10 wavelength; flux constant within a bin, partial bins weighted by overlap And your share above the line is 0.9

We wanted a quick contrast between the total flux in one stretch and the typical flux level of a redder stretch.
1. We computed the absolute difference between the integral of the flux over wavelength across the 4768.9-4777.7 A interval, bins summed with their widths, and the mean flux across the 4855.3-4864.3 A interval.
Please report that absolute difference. 429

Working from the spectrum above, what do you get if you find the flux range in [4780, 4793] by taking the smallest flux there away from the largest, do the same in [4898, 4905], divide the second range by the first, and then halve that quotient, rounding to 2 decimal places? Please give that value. 0.11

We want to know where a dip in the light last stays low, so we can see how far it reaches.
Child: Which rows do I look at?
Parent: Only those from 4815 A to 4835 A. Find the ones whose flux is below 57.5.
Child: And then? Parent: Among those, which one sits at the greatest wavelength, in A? 4834.13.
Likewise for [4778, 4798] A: 4796.44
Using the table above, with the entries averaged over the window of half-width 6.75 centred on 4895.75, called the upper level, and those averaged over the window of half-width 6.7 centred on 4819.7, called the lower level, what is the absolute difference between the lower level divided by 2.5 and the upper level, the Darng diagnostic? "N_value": 34.3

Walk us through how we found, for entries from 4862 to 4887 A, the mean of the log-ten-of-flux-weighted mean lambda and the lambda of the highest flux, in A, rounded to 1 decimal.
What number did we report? 4872.1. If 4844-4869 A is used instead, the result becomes 4862.1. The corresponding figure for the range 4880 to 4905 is 4891.2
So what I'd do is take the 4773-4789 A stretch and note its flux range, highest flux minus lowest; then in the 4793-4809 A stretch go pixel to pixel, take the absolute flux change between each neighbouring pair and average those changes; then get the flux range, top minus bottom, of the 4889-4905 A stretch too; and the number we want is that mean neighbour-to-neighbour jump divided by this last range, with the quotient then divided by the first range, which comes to 0.015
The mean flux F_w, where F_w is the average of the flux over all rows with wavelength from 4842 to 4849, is 58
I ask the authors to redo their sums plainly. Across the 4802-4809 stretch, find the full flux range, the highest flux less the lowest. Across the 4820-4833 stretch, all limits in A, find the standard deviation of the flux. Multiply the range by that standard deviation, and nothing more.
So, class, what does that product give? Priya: 9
